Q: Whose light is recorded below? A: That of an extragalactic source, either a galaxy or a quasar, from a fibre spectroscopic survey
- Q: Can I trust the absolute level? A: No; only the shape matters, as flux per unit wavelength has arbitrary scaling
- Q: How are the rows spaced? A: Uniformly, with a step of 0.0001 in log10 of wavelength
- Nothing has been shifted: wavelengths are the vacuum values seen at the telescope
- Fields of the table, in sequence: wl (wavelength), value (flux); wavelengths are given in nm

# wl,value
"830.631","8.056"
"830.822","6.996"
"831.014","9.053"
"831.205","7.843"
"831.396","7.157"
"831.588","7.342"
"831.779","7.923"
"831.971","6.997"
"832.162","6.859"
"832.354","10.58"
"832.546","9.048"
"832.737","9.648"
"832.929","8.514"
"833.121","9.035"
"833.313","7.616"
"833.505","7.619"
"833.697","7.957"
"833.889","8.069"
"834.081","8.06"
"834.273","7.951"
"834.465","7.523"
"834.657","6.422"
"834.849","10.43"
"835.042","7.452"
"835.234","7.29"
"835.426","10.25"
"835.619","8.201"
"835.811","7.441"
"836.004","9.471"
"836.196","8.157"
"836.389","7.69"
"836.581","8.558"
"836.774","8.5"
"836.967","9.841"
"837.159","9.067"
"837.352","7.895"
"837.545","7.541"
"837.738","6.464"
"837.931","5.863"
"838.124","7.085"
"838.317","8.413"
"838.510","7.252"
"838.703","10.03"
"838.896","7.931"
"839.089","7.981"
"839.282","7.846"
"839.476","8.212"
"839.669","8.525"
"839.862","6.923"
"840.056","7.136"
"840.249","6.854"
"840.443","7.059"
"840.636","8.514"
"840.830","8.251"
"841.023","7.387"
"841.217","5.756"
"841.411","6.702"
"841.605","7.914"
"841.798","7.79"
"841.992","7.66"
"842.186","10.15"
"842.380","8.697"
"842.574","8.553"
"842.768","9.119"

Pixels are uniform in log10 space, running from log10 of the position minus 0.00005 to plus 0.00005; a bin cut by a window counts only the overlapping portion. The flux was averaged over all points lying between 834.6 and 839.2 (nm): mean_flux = 8.1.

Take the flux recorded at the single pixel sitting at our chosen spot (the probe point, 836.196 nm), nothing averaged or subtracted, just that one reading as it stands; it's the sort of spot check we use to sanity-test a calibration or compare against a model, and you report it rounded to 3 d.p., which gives 8.157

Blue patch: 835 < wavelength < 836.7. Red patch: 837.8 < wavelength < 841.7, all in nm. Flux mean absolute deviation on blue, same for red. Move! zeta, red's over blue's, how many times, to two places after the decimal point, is 1.02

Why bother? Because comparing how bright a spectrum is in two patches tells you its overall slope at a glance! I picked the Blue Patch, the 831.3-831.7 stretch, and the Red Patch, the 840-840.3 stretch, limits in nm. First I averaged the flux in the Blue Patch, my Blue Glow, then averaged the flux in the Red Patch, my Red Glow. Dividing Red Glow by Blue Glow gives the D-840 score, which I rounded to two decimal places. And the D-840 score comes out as 0.96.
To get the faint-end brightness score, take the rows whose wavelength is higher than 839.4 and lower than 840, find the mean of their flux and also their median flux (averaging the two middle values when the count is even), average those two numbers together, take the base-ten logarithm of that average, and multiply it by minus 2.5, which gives -2.26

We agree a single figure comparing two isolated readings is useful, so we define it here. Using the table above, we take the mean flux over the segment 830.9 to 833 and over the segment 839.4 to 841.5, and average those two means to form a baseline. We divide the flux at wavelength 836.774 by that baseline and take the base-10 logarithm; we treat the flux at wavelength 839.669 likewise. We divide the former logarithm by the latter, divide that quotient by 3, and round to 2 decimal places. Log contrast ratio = 0.32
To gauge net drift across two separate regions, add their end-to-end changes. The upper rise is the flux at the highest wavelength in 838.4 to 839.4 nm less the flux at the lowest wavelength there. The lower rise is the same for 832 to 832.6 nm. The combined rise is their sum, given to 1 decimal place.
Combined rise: 2.8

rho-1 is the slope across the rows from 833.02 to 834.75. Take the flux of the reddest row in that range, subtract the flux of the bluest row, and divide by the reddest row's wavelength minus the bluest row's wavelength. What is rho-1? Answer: -1.7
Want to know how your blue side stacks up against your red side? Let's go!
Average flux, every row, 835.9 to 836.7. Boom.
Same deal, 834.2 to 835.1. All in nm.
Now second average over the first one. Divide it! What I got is 0.94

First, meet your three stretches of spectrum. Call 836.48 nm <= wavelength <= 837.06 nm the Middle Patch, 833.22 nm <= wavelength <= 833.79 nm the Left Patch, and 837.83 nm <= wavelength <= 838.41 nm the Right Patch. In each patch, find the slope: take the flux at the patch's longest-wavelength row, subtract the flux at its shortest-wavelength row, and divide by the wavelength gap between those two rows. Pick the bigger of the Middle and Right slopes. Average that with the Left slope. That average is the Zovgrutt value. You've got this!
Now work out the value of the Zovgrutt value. 4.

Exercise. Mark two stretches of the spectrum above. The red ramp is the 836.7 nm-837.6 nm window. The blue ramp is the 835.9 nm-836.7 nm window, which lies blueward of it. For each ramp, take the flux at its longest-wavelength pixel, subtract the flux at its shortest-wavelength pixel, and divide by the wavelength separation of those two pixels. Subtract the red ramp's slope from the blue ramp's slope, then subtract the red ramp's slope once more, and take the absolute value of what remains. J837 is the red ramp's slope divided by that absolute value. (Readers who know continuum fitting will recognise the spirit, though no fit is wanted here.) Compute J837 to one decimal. -1.4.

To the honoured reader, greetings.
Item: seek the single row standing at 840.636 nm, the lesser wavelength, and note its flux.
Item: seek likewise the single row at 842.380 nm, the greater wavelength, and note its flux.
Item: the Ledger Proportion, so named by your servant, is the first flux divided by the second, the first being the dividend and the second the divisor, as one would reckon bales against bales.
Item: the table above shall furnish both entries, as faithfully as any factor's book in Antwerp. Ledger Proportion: 1.0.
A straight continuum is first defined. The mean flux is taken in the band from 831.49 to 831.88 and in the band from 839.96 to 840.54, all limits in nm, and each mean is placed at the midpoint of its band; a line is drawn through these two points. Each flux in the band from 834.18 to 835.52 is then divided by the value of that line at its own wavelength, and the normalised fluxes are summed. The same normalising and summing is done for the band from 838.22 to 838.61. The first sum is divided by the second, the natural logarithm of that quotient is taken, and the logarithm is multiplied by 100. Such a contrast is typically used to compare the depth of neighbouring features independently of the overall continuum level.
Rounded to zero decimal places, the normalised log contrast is 126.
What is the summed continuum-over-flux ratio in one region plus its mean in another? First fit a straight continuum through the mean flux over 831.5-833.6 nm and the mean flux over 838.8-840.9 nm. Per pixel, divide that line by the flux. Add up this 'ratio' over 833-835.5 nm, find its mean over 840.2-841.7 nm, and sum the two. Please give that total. 14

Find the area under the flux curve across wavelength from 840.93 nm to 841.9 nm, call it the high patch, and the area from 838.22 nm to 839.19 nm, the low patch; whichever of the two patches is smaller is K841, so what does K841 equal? 6.9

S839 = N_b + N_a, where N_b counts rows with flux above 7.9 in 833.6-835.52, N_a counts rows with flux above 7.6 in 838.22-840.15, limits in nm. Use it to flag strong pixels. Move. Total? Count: 13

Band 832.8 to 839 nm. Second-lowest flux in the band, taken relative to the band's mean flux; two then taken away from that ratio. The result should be -1.21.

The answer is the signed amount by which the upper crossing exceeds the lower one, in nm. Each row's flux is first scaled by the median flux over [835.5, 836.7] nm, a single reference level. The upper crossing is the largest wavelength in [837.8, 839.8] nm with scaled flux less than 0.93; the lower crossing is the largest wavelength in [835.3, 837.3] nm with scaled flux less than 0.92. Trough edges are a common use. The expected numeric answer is 2.70 nm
